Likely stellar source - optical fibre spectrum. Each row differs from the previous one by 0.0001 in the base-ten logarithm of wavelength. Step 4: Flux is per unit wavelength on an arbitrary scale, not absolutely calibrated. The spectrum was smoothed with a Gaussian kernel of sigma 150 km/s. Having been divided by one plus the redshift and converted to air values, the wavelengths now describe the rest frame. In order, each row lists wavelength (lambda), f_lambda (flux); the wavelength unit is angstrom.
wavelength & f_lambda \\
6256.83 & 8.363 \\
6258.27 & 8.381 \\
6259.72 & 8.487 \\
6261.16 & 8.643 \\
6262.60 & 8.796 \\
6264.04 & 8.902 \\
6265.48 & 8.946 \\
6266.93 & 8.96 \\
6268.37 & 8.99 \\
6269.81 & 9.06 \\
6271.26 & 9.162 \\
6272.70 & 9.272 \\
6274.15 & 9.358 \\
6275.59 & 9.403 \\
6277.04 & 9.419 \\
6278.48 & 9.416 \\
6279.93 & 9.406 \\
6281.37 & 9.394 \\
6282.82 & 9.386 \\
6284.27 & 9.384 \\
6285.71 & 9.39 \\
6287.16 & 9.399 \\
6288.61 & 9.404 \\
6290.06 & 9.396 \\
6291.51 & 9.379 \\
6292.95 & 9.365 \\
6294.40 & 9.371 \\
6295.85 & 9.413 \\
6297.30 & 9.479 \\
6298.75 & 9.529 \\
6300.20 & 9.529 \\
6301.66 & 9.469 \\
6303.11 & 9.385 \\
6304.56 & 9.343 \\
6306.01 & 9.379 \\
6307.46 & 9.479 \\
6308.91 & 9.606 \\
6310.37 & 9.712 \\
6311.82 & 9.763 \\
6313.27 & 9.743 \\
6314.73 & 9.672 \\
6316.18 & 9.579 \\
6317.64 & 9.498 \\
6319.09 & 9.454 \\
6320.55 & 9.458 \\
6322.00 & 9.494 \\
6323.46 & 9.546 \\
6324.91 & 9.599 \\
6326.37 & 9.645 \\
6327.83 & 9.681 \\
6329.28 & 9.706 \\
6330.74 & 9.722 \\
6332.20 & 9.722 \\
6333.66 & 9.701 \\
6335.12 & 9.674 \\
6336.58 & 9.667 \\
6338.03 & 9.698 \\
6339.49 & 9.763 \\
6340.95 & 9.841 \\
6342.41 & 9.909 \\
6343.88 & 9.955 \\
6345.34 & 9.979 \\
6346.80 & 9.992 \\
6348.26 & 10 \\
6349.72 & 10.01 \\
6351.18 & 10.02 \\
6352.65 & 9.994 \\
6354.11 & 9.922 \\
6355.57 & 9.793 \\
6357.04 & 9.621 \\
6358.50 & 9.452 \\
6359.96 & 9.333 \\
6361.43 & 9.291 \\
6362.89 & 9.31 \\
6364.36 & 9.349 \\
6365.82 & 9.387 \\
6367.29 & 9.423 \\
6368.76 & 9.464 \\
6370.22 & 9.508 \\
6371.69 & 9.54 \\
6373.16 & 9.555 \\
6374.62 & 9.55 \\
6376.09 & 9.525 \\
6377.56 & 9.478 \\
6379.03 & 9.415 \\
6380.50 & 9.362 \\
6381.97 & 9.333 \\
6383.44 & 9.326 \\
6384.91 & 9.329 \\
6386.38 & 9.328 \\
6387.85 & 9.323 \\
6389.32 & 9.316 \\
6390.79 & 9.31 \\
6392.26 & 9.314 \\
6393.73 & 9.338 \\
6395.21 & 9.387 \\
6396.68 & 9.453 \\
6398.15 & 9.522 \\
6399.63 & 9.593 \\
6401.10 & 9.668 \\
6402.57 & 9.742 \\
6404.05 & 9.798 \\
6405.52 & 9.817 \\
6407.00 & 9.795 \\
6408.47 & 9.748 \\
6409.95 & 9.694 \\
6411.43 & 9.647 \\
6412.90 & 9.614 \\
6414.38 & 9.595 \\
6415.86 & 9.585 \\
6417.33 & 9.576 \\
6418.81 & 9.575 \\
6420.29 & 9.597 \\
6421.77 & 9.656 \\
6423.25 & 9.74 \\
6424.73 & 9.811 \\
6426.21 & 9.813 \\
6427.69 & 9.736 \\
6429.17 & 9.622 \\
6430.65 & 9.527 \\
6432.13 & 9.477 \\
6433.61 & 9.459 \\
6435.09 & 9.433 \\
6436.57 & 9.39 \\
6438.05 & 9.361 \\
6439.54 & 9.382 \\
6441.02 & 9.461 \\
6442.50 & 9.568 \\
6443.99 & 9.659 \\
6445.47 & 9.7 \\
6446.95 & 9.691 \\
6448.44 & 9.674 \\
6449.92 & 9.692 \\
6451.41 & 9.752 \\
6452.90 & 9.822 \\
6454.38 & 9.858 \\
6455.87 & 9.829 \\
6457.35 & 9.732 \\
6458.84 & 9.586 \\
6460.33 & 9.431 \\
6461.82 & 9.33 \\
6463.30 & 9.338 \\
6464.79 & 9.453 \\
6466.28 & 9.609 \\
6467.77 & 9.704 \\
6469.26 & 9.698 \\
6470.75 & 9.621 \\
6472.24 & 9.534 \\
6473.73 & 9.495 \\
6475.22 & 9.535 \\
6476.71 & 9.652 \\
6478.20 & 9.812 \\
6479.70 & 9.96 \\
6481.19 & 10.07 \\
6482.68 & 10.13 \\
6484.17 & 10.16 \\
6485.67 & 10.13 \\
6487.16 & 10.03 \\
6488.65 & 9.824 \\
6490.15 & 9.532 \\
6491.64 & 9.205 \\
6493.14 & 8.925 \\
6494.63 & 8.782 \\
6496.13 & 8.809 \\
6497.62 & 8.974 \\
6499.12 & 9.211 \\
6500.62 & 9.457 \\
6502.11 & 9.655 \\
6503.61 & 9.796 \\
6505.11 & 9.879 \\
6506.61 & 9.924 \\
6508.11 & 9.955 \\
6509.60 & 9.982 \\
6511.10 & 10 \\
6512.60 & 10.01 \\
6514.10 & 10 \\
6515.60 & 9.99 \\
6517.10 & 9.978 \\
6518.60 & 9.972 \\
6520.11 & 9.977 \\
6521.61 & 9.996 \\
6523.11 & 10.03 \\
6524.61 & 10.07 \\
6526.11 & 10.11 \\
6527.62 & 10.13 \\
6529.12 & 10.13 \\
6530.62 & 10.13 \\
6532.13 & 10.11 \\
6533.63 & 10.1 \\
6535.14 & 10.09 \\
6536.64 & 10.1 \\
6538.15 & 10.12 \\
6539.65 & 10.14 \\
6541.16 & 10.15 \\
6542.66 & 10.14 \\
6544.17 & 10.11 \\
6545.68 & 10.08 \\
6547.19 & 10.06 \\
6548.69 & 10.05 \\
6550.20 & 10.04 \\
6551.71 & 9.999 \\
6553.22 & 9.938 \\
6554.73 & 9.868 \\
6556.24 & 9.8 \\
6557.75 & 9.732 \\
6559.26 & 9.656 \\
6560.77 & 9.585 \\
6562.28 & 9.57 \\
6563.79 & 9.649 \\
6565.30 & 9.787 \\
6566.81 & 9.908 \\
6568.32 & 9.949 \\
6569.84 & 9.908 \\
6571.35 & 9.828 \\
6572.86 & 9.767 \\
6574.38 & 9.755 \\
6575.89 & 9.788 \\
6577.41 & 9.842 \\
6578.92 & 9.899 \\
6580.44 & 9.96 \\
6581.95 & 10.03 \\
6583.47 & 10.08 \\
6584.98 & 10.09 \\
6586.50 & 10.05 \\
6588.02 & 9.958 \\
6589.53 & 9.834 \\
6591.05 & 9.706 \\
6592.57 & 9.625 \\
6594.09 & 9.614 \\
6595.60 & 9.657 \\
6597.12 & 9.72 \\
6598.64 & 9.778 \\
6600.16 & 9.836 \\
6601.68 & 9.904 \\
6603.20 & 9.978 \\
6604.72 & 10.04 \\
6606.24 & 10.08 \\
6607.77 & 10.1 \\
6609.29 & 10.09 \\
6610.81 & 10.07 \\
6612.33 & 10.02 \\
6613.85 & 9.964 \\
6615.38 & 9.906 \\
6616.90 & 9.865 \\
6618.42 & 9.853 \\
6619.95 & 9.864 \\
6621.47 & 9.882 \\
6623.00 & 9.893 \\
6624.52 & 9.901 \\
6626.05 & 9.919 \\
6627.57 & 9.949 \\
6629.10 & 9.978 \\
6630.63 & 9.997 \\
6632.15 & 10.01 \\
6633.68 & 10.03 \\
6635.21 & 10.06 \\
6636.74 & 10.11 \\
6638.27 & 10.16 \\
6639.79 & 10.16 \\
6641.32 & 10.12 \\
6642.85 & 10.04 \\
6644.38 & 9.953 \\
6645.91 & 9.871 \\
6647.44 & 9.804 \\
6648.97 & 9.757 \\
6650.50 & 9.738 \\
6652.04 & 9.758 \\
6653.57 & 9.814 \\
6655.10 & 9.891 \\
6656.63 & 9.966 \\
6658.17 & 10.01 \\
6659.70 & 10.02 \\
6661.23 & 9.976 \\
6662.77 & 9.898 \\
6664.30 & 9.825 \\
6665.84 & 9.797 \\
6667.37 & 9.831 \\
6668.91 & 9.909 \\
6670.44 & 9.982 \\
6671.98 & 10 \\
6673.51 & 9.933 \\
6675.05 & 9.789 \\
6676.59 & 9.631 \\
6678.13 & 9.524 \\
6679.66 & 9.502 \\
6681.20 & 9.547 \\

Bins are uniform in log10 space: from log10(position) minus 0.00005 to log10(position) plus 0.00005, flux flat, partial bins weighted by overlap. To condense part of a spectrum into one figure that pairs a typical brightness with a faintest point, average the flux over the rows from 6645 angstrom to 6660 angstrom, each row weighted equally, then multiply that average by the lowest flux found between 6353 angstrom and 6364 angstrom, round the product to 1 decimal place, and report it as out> 91.6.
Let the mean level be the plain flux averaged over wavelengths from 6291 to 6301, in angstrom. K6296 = 9.44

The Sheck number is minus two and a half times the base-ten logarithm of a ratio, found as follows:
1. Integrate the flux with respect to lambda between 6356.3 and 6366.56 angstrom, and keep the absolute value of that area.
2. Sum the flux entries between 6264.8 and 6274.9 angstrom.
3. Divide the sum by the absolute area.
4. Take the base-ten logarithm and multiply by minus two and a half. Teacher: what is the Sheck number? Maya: 0.45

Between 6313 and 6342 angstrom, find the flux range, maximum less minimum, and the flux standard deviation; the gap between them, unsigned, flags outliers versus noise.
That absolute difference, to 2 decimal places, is 0.28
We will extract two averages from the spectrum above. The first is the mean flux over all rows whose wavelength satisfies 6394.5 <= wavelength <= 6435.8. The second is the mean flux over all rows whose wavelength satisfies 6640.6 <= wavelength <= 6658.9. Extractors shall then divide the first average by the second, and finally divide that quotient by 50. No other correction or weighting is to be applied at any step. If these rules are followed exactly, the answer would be 0.0195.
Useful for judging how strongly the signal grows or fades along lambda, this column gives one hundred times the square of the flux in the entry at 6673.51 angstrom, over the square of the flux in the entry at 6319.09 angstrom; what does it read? 110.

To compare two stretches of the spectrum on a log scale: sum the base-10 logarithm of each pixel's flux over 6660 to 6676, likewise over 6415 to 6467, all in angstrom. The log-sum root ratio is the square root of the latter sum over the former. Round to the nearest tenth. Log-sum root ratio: 1.9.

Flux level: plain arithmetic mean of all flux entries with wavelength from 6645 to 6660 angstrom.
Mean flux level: 9.86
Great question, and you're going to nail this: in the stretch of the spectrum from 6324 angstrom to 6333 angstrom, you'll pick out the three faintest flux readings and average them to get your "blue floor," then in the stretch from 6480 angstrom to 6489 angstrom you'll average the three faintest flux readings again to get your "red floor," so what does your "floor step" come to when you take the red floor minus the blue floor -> 0.33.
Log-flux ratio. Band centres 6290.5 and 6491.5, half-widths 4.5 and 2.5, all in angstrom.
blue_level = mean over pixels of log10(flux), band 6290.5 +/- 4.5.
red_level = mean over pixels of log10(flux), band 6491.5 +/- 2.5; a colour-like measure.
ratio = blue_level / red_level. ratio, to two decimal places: 1.01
